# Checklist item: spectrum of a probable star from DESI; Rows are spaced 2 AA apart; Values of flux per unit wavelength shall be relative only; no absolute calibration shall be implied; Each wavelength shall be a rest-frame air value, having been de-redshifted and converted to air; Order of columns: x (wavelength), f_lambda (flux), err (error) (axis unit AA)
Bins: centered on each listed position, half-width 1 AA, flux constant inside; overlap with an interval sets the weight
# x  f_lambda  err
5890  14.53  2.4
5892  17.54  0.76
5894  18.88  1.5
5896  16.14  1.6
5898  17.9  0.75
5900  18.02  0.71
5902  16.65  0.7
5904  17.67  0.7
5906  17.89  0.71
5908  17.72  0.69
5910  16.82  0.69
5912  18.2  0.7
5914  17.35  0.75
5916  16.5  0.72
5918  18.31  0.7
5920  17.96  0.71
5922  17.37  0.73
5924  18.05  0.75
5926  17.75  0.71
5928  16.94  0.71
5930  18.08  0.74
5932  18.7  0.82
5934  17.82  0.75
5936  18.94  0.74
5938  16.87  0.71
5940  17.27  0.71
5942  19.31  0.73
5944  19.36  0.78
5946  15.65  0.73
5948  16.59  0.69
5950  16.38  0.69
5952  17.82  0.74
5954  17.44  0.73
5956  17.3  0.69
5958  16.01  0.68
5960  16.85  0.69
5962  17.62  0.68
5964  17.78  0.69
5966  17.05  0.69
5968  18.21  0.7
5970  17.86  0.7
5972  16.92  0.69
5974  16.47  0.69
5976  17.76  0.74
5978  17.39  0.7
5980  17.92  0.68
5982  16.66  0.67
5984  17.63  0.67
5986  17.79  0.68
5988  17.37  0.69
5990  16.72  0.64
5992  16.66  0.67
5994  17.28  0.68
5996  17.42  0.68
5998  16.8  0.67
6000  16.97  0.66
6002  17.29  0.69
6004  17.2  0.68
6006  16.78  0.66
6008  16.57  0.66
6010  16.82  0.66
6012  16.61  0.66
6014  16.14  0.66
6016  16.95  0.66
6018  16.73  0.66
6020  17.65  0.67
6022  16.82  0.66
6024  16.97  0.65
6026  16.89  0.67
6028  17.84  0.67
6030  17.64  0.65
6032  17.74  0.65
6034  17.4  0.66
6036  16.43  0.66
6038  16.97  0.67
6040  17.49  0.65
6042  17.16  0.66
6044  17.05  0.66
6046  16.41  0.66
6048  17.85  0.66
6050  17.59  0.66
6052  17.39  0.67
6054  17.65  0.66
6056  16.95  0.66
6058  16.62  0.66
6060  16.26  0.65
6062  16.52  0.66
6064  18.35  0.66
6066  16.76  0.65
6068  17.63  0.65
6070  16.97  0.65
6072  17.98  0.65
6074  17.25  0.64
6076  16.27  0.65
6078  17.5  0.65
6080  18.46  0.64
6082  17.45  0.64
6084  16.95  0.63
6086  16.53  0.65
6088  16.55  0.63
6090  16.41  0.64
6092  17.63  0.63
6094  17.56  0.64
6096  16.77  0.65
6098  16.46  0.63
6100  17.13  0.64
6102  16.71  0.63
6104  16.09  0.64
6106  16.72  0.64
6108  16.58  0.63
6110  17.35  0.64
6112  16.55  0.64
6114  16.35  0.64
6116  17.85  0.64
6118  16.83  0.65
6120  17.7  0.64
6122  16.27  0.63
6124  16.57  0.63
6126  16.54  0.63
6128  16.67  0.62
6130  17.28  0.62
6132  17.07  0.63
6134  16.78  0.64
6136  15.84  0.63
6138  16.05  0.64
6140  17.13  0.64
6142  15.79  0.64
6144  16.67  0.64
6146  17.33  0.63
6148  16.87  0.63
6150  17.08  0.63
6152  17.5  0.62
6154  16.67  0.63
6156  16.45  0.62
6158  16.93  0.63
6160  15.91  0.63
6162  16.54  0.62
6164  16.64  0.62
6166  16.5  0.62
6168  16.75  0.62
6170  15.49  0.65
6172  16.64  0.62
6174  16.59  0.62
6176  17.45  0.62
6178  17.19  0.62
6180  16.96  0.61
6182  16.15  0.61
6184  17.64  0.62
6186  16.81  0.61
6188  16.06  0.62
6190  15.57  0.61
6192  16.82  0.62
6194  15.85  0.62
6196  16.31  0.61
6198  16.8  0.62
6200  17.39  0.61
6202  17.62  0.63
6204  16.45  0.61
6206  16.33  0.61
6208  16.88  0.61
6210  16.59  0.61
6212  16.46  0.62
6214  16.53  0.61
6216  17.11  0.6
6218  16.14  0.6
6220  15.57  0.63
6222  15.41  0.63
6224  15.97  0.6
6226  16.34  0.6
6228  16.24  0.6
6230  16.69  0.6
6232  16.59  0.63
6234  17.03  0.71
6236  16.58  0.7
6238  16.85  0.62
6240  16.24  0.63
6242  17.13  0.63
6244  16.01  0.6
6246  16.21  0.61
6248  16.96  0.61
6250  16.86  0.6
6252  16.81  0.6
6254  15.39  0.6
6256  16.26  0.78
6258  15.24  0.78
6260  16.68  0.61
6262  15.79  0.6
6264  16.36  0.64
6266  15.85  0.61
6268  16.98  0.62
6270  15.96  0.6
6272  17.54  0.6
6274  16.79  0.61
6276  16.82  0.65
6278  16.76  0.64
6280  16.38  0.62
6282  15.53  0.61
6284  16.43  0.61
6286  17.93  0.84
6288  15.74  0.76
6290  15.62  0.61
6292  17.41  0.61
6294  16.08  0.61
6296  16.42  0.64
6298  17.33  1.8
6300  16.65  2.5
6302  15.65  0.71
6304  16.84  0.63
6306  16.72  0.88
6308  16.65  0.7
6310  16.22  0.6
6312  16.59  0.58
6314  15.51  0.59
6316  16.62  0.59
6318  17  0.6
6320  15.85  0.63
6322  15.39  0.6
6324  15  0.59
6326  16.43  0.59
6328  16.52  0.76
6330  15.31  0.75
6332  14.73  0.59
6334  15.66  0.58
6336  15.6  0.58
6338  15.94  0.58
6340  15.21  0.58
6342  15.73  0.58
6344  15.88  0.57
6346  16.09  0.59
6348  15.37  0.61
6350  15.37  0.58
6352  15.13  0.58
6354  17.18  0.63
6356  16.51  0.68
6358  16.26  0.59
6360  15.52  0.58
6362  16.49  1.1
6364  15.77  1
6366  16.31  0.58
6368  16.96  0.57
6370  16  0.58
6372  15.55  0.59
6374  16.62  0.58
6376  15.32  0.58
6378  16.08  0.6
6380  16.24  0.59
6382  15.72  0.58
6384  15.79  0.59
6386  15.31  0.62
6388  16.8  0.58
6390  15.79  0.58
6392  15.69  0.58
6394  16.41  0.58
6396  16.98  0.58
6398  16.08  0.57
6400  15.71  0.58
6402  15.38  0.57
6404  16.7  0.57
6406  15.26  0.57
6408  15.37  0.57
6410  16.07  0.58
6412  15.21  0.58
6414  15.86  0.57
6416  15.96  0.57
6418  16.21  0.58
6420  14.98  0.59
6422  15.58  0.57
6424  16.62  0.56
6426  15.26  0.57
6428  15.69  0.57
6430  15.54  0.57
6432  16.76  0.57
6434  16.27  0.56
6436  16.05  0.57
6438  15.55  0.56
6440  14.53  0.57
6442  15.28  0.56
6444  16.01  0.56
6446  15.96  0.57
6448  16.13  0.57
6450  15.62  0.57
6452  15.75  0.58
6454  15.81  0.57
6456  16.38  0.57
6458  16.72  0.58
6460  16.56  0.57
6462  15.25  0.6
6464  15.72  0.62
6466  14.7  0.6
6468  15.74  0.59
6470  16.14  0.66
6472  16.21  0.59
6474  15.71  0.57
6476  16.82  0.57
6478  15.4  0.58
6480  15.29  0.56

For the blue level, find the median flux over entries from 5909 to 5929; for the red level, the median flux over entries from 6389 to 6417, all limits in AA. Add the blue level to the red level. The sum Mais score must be 33.4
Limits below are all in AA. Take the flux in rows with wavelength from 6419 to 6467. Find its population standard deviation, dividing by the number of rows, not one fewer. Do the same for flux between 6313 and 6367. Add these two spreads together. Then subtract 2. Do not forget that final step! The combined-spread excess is -0.80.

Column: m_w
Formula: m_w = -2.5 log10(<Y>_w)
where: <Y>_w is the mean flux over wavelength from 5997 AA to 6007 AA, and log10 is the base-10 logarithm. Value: -3.08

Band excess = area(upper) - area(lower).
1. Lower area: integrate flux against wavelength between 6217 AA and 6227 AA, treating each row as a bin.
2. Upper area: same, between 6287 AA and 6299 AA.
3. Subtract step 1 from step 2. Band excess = 38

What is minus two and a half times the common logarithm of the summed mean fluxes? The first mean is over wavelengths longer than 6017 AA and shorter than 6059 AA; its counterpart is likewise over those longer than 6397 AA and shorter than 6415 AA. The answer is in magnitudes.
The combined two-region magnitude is -3.794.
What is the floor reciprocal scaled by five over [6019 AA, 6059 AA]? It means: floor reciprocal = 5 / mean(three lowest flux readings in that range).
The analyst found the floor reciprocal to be 0.303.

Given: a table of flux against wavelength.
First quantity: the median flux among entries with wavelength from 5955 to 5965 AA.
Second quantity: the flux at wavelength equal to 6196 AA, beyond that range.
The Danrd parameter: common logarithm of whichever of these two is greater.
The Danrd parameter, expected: 1.238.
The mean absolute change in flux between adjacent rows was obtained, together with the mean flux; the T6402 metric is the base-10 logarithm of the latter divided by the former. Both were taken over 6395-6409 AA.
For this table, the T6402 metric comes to 1.330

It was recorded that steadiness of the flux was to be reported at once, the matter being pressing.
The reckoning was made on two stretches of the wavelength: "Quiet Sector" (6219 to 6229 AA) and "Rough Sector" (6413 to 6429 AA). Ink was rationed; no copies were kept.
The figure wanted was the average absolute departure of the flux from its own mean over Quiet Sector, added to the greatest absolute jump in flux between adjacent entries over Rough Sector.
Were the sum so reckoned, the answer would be 1.7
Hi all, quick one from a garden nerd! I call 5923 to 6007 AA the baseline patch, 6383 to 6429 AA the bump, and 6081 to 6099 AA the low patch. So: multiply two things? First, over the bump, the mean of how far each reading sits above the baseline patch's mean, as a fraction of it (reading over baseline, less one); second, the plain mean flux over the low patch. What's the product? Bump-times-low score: -1.5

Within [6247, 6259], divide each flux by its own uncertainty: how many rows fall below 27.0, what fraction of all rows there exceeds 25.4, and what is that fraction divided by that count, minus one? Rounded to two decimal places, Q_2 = -0.78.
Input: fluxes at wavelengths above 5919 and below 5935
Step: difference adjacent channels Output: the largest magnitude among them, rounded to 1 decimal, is 1.1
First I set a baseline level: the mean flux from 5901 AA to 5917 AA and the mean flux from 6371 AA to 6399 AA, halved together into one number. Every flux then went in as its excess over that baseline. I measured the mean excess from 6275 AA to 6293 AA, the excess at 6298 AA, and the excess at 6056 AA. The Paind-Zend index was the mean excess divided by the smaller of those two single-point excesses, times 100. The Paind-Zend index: -67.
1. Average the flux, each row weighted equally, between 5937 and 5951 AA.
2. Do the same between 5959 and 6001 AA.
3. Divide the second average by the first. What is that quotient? 0.997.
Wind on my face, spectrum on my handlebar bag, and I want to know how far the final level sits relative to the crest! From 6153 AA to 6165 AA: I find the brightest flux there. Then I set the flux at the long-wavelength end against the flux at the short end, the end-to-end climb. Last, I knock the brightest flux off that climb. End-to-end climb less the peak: -17.0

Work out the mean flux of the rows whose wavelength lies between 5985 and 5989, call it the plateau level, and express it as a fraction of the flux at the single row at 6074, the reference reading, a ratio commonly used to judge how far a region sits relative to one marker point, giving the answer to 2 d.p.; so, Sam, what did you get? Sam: 1.02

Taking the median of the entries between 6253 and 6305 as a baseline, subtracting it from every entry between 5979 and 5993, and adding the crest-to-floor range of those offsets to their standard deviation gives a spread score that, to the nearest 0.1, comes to 1.8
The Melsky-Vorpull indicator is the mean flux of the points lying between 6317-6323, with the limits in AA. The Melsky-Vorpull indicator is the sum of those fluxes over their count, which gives 16.1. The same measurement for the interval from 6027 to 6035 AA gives 17.7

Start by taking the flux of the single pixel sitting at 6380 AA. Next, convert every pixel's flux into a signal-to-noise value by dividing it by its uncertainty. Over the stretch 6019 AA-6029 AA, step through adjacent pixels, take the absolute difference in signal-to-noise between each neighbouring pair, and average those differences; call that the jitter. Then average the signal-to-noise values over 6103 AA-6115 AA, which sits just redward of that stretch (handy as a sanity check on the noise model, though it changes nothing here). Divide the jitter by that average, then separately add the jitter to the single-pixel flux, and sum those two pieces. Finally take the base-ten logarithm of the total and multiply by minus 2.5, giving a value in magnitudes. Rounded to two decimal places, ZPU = -3.09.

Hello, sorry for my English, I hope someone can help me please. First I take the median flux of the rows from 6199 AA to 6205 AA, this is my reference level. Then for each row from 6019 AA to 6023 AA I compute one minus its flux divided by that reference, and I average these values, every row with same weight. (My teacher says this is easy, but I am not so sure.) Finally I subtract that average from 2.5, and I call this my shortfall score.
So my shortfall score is 2.49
